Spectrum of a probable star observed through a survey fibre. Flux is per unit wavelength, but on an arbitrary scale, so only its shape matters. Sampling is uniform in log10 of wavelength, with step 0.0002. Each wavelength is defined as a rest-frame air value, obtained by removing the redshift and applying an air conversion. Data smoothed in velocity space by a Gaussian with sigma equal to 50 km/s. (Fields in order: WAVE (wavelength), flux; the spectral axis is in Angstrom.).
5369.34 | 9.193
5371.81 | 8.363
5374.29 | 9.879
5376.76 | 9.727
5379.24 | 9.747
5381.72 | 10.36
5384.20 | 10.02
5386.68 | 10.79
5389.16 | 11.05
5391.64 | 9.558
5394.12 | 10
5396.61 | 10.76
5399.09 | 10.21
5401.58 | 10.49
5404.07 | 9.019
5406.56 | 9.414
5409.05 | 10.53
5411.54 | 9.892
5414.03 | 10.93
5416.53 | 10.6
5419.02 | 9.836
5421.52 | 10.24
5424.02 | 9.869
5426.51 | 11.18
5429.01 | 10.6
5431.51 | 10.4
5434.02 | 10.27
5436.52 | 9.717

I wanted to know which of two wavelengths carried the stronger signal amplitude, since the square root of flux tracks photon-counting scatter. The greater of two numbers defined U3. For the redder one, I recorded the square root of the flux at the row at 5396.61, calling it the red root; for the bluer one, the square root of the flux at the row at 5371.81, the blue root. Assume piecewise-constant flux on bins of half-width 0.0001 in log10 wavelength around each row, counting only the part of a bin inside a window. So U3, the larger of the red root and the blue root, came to 3.28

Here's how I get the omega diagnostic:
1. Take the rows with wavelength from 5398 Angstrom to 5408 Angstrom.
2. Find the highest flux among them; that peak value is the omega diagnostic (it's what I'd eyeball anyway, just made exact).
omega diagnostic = 10.49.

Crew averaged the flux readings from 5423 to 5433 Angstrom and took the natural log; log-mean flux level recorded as 2.35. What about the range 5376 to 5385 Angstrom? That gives 2.30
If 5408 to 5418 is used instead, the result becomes 2.35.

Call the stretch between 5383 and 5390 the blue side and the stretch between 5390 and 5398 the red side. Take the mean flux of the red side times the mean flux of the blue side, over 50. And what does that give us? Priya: 2.15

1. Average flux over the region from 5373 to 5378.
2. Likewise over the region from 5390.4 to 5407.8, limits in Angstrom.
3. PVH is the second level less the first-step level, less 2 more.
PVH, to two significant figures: -1.9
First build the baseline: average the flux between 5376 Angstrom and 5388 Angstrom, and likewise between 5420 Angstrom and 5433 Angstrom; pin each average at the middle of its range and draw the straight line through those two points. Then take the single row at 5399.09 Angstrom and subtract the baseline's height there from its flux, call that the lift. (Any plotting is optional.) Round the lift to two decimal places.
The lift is -0.05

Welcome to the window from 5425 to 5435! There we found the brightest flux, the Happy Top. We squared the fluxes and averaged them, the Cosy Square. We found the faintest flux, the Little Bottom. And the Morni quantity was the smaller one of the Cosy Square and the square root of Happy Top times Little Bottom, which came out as 10.7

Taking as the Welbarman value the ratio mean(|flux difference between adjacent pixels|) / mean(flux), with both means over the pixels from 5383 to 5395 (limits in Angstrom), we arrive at 0.072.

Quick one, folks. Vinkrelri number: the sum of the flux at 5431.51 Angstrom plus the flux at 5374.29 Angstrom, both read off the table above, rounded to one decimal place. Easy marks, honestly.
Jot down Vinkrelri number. 20.3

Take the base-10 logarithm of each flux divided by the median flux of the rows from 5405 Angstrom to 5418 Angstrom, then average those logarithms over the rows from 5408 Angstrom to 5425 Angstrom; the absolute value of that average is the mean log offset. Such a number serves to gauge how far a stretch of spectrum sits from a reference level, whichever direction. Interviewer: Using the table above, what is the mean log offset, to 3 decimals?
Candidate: 0.011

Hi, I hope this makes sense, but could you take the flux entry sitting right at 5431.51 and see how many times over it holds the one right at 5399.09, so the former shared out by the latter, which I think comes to 1.02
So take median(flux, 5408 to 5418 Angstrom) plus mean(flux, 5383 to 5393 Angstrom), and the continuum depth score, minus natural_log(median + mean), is -3.04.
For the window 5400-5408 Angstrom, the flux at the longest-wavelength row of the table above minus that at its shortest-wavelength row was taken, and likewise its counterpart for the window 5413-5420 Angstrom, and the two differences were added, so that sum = -2.2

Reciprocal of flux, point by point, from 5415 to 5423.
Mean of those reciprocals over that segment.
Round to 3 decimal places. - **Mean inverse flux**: 0.098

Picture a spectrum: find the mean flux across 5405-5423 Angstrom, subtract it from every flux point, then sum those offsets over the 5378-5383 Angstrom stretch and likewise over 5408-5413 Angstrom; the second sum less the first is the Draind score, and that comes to 0.3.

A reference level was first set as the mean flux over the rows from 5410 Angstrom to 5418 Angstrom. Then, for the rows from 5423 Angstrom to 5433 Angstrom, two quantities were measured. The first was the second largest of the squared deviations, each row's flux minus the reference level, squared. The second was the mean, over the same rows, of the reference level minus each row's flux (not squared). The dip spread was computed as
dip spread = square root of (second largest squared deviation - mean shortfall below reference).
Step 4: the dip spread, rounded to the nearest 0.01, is 0.64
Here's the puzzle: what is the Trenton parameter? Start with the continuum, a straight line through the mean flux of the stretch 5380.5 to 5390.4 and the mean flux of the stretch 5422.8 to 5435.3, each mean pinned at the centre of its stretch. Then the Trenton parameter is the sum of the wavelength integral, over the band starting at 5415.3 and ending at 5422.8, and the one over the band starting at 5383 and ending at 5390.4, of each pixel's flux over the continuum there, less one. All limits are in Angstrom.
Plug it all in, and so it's -0.14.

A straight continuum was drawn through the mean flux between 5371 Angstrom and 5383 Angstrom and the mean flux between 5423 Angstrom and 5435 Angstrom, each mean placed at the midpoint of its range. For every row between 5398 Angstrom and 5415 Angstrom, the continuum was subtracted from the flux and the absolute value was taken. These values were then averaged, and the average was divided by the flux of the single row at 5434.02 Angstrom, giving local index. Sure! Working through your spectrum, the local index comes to 0.053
